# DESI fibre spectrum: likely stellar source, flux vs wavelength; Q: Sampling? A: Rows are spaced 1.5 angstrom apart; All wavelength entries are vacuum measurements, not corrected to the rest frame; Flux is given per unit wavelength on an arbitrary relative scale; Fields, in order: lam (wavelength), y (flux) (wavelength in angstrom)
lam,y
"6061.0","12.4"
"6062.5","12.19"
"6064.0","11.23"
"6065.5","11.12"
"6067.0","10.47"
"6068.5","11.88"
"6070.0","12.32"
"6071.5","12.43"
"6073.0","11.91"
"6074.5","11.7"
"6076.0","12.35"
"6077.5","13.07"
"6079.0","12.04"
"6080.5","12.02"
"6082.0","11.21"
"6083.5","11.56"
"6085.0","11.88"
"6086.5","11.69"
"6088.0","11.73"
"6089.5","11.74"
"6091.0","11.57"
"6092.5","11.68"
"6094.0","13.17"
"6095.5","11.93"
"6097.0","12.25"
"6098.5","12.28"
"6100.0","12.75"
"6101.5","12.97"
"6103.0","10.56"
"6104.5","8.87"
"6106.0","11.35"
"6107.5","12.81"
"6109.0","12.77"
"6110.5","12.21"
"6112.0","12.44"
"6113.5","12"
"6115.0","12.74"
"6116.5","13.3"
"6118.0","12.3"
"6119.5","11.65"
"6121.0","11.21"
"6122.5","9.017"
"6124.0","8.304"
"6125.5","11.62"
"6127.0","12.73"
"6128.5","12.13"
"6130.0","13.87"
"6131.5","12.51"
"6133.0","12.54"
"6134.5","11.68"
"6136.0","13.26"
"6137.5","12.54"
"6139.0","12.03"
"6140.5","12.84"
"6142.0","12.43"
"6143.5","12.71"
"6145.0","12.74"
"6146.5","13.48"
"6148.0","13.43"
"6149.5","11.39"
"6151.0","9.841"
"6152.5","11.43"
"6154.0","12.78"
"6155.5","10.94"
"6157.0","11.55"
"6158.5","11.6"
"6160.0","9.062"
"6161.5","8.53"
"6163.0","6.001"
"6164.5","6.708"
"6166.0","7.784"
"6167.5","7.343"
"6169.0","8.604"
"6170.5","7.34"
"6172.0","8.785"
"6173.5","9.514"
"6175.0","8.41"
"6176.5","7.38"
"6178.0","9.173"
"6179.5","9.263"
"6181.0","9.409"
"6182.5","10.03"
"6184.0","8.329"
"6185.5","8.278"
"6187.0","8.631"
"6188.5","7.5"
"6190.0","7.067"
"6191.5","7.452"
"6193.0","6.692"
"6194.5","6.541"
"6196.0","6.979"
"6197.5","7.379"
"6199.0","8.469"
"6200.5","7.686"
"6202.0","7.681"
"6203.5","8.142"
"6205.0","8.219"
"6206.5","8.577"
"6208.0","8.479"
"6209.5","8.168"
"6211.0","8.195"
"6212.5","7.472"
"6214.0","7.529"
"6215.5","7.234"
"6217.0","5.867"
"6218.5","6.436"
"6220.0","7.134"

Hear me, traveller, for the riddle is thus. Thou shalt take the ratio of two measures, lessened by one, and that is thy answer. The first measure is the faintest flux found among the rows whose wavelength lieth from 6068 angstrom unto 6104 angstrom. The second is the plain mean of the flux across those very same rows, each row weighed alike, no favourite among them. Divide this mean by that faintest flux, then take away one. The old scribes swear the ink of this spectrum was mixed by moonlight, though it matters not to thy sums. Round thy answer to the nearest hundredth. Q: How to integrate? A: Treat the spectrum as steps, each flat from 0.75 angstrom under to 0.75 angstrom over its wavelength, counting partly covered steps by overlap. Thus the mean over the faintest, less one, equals 0.14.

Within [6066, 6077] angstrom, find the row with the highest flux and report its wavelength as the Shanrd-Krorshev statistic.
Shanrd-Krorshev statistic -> 6071.5 angstrom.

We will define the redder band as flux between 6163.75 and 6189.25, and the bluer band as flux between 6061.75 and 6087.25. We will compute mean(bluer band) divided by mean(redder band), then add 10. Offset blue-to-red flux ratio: 11.4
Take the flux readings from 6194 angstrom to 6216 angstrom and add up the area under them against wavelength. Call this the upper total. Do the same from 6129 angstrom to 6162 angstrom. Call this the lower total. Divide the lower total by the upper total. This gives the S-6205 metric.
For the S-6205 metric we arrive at 2.3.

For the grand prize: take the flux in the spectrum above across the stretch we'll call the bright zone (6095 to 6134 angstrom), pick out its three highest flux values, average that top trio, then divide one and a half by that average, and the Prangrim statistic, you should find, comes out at 0.112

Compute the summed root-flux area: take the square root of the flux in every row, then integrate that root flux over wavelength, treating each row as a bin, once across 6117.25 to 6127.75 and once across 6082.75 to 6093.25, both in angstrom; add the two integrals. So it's 71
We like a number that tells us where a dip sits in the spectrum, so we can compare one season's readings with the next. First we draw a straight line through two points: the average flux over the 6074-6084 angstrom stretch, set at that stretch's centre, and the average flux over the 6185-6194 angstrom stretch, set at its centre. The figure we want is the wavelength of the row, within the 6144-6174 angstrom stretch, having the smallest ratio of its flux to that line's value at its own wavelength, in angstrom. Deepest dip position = 6163.0 angstrom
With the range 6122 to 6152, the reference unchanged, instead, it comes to 6124.0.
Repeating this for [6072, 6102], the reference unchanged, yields 6082.0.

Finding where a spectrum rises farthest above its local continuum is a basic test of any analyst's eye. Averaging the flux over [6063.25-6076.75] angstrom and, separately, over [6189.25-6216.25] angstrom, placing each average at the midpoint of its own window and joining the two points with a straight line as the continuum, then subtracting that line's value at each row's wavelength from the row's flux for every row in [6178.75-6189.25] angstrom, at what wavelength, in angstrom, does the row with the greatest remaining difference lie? 6182.5 angstrom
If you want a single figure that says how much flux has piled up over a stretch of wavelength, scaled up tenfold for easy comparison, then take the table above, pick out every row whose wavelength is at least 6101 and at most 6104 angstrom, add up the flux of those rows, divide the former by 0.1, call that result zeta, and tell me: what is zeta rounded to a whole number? 235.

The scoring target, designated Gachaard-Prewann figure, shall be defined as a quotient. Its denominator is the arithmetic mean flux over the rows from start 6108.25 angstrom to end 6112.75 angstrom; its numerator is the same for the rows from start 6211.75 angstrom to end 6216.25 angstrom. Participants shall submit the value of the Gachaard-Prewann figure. 0.59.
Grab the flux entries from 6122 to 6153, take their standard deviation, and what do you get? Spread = 1.4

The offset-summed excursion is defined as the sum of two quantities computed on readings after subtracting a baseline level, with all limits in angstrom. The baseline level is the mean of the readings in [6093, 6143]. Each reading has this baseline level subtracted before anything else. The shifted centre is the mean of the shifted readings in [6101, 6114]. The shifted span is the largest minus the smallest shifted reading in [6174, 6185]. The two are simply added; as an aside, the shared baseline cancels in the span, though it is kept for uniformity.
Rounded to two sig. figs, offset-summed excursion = 2.4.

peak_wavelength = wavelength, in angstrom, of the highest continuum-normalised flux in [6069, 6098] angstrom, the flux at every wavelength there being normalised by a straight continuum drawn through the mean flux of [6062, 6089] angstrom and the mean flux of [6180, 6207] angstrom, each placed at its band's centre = 6094.0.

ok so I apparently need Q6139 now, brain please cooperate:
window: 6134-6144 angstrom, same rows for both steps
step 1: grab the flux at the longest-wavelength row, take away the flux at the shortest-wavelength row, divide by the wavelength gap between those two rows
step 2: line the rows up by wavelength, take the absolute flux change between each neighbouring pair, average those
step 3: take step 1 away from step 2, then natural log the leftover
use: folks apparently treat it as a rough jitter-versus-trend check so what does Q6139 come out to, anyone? -0.50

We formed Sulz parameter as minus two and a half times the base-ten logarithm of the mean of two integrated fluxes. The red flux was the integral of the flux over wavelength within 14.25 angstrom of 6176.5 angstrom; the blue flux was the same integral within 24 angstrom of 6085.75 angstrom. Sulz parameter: -6.5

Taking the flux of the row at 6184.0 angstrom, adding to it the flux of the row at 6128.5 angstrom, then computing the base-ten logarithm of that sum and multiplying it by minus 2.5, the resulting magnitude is -3.28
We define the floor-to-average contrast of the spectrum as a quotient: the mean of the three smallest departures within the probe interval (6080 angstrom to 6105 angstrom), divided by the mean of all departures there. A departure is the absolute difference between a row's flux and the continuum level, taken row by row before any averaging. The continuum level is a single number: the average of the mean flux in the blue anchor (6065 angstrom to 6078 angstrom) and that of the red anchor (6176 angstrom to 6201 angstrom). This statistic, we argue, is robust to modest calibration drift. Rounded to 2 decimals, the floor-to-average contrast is 0.51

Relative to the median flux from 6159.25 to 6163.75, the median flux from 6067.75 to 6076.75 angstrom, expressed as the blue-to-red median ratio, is 1.4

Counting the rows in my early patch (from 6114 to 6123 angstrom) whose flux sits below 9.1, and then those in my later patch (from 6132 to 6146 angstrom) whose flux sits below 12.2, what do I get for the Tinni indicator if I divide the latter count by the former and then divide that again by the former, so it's 2.00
